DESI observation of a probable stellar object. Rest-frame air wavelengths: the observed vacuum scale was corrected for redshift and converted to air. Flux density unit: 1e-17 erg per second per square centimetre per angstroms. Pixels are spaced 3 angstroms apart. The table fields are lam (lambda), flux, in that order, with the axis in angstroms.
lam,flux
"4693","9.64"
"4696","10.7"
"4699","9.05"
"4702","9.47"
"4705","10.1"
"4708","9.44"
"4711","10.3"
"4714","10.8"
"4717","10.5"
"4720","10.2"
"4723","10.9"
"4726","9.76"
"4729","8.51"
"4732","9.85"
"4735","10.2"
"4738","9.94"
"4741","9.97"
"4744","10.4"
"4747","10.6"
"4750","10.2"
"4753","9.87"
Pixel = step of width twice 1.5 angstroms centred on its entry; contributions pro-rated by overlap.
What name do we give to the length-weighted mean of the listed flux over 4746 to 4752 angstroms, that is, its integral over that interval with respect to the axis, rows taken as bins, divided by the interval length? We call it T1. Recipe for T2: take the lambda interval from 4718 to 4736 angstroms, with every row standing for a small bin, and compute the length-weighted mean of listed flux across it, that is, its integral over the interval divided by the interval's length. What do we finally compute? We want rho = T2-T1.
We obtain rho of -0.43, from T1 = 10.3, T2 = 9.9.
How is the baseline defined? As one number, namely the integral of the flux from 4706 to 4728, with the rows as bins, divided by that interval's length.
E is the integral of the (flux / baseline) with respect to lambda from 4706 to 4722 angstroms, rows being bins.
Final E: 16.1 angstroms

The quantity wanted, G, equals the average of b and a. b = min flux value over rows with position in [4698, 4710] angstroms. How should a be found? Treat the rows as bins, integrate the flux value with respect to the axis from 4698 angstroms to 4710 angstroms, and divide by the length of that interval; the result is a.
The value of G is 9.3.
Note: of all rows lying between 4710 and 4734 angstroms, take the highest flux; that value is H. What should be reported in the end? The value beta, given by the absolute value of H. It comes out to 10.9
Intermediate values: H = 10.9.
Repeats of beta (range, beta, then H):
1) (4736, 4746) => 10.4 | 10.4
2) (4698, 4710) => 10.1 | 10.1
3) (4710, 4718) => 10.8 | 10.8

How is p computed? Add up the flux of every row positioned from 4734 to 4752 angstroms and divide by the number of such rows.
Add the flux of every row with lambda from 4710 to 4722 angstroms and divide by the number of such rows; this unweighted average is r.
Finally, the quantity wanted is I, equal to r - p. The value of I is 0.2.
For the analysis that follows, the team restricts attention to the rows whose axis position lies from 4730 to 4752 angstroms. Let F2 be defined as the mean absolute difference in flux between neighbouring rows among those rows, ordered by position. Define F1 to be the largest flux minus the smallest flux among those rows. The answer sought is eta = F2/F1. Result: 0.371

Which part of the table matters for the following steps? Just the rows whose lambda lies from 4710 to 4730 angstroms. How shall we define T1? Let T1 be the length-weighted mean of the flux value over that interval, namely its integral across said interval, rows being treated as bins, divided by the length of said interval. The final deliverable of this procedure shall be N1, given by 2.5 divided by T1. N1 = 0.246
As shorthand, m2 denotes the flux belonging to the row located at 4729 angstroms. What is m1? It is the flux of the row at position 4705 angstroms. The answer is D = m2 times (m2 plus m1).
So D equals 158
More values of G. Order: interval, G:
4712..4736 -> 9.3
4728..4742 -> 9.1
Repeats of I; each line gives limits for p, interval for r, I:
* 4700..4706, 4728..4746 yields 0.0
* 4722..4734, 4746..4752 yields 0.6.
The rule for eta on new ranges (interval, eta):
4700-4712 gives 0.833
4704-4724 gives 0.379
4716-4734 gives 0.396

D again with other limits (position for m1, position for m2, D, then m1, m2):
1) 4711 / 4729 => 160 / 10.3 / 8.51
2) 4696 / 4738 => 205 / 10.7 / 9.94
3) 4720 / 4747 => 220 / 10.2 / 10.6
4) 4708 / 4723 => 222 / 9.44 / 10.9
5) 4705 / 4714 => 226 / 10.1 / 10.8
